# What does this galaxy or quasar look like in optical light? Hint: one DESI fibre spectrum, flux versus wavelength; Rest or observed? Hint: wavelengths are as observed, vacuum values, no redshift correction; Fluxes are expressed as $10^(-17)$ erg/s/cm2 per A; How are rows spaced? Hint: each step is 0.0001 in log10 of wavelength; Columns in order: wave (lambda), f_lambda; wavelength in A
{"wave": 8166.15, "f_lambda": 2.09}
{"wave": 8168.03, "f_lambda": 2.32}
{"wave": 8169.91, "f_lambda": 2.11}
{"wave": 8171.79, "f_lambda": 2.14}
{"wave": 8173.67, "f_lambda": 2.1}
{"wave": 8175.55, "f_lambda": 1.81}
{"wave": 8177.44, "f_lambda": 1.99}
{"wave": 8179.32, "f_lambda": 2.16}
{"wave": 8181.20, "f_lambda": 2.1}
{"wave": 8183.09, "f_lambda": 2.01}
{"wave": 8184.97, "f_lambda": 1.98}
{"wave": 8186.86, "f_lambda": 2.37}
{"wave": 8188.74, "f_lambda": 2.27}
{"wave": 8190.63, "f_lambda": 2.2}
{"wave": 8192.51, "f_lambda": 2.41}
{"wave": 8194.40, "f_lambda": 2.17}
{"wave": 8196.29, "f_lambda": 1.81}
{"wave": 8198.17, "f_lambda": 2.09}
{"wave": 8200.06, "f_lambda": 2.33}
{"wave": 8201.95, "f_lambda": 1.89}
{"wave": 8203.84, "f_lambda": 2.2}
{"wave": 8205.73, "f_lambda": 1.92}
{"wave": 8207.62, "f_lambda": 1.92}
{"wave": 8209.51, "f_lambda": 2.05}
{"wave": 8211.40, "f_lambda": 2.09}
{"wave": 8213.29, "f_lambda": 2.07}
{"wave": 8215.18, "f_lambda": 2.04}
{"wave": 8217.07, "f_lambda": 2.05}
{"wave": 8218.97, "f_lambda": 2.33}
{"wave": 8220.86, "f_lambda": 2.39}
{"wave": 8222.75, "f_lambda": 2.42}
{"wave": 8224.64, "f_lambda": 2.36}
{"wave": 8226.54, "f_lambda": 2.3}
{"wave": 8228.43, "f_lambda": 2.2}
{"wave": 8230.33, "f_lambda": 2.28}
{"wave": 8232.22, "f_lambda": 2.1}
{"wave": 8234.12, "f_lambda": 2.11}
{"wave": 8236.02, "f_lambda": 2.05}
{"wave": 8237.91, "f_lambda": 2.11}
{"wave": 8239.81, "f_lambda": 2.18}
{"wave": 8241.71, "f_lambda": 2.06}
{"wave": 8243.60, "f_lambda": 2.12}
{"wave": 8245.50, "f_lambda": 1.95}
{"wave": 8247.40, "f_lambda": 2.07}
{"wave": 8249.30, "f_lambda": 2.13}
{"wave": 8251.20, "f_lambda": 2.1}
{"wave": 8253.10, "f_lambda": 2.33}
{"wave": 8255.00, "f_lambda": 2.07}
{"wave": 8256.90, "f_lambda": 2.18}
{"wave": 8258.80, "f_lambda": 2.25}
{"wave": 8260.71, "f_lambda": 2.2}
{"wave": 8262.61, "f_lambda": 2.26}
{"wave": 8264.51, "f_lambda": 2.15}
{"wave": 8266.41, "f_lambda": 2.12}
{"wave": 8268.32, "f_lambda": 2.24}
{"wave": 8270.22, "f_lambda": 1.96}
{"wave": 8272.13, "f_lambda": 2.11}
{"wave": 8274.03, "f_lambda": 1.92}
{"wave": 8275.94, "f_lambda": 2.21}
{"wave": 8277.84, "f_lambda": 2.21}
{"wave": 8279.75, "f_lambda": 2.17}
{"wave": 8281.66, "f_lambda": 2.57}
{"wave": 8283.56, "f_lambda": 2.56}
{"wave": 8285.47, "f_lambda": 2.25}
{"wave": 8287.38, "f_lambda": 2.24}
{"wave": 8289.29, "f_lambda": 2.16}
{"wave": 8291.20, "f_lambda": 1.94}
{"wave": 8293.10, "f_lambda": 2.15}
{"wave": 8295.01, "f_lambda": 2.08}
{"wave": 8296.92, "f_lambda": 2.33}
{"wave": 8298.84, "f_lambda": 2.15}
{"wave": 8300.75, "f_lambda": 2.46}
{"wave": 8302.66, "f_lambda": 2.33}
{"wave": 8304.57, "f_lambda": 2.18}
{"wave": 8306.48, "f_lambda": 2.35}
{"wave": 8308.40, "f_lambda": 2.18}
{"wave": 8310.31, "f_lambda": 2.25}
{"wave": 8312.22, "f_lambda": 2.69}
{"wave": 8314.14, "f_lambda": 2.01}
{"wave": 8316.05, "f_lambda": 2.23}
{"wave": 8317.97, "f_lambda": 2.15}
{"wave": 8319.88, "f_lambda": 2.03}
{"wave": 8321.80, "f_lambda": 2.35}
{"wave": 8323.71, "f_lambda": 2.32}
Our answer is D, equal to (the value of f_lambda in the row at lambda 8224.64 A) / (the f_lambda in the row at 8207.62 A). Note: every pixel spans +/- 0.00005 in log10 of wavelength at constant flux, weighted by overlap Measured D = 1.23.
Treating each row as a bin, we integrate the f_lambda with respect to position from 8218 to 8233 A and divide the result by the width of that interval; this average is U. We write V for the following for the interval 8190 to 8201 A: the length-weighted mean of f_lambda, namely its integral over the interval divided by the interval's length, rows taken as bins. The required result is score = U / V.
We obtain 1.06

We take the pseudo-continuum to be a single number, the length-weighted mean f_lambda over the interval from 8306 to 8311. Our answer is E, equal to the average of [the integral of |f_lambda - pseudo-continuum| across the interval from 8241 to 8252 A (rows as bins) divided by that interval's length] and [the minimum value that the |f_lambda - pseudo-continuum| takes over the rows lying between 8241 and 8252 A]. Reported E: 0.15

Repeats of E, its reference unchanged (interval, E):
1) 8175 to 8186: 0.16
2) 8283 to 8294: 0.07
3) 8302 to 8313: 0.06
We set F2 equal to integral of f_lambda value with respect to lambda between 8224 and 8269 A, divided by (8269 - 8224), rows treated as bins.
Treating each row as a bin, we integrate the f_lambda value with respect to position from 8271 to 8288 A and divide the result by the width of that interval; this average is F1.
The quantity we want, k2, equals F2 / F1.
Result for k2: 0.96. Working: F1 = 2.25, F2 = 2.16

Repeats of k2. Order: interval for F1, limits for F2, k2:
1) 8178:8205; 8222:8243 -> 1.03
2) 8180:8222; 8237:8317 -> 1.03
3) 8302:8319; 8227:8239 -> 0.95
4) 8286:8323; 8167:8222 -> 0.95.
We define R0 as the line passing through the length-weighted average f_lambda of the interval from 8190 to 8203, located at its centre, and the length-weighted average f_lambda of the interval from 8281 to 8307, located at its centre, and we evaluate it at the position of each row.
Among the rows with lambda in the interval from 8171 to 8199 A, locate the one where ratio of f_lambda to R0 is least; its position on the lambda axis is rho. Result 8196.29 A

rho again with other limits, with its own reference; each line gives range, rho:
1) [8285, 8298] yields 8291.20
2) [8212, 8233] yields 8215.18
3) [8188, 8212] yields 8196.29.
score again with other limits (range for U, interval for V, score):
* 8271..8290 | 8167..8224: 1.05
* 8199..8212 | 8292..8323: 0.92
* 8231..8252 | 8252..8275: 0.97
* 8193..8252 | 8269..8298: 0.97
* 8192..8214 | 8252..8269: 0.94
